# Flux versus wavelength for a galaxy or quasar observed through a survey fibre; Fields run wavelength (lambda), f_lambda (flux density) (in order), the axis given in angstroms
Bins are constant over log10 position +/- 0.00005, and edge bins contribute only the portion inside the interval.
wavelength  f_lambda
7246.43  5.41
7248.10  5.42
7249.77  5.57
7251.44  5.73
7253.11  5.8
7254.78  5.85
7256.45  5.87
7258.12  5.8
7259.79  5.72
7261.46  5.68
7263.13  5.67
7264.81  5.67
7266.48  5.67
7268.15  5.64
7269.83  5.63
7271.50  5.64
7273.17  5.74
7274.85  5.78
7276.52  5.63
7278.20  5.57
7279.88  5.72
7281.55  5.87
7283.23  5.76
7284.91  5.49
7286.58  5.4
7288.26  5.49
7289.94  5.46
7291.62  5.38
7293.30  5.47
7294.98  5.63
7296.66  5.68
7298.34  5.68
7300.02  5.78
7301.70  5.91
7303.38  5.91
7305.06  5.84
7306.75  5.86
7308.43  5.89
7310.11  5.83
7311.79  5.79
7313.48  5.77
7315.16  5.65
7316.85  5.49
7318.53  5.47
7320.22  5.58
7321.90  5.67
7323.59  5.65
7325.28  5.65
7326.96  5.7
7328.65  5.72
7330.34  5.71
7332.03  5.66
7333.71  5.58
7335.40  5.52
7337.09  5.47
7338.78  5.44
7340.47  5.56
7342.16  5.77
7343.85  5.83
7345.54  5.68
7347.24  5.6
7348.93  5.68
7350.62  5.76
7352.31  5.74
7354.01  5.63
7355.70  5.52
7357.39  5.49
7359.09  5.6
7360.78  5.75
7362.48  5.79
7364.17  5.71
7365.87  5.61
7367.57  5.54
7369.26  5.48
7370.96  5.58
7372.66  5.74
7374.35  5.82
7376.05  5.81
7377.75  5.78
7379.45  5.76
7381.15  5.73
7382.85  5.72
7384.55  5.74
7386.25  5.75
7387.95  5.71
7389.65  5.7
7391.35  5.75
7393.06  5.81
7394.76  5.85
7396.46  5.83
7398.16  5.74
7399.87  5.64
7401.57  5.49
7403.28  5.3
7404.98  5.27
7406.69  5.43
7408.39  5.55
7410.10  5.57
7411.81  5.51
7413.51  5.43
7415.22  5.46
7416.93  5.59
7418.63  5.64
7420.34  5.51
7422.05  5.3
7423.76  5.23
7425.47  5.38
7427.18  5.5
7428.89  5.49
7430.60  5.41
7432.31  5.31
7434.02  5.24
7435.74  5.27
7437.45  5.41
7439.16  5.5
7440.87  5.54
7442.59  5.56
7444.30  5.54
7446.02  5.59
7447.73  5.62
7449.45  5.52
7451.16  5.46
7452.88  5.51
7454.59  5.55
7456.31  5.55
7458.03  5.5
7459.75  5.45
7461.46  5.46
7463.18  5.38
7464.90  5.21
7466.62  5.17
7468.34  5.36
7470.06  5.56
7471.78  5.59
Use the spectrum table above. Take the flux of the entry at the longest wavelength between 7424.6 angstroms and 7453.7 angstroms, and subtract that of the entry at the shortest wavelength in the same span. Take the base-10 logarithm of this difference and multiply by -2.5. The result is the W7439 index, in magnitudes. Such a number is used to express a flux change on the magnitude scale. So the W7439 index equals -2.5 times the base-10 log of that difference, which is 2.2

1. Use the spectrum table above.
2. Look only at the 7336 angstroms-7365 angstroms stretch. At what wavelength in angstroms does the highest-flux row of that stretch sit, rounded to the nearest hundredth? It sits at 7343.85 angstroms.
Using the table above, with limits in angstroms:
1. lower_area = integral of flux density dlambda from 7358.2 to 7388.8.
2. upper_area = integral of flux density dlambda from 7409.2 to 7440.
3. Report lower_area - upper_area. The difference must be 7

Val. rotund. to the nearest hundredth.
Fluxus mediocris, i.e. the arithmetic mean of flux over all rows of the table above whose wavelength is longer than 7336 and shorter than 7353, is 5.65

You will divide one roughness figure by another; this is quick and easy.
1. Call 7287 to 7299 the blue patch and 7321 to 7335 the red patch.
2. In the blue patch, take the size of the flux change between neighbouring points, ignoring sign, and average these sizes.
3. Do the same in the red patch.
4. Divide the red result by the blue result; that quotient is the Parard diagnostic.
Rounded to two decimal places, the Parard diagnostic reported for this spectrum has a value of 0.48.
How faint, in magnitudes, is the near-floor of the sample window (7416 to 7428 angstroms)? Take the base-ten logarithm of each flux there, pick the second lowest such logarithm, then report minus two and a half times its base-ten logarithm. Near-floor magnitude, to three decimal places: 0.350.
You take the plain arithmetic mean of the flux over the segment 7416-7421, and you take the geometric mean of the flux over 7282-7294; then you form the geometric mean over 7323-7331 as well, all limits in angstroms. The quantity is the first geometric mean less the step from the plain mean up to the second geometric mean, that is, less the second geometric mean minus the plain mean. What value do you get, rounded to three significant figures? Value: 5.39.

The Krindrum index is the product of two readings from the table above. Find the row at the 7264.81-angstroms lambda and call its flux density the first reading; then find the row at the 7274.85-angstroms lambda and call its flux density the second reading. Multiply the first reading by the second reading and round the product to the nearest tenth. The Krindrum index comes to 32.8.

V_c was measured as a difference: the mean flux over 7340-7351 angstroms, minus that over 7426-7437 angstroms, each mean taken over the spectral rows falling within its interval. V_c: 0.33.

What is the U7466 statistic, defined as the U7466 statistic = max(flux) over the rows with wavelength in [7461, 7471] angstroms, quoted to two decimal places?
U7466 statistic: 5.56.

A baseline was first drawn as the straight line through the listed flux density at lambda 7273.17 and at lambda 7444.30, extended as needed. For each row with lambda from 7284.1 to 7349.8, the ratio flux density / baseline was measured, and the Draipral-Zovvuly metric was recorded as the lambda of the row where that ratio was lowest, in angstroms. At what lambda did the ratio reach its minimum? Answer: 7291.62 angstroms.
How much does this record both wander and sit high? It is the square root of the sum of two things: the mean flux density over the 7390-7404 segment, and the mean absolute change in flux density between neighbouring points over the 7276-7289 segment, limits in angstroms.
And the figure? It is 2.41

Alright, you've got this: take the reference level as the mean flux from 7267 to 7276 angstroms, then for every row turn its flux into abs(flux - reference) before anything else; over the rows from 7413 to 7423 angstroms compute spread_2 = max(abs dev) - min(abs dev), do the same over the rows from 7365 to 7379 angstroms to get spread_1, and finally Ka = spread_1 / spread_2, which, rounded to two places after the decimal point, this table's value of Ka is 0.45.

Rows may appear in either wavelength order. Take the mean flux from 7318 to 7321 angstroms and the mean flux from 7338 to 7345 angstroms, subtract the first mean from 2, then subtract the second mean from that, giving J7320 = -9.18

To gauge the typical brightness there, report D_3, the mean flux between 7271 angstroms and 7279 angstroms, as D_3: 5.67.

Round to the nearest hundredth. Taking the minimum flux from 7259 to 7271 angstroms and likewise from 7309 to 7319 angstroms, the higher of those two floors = 5.63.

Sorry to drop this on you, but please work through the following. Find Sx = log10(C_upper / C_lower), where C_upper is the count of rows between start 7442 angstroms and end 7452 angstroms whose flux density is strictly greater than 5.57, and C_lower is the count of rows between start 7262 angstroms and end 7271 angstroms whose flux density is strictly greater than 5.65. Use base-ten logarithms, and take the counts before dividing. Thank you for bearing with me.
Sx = -0.2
